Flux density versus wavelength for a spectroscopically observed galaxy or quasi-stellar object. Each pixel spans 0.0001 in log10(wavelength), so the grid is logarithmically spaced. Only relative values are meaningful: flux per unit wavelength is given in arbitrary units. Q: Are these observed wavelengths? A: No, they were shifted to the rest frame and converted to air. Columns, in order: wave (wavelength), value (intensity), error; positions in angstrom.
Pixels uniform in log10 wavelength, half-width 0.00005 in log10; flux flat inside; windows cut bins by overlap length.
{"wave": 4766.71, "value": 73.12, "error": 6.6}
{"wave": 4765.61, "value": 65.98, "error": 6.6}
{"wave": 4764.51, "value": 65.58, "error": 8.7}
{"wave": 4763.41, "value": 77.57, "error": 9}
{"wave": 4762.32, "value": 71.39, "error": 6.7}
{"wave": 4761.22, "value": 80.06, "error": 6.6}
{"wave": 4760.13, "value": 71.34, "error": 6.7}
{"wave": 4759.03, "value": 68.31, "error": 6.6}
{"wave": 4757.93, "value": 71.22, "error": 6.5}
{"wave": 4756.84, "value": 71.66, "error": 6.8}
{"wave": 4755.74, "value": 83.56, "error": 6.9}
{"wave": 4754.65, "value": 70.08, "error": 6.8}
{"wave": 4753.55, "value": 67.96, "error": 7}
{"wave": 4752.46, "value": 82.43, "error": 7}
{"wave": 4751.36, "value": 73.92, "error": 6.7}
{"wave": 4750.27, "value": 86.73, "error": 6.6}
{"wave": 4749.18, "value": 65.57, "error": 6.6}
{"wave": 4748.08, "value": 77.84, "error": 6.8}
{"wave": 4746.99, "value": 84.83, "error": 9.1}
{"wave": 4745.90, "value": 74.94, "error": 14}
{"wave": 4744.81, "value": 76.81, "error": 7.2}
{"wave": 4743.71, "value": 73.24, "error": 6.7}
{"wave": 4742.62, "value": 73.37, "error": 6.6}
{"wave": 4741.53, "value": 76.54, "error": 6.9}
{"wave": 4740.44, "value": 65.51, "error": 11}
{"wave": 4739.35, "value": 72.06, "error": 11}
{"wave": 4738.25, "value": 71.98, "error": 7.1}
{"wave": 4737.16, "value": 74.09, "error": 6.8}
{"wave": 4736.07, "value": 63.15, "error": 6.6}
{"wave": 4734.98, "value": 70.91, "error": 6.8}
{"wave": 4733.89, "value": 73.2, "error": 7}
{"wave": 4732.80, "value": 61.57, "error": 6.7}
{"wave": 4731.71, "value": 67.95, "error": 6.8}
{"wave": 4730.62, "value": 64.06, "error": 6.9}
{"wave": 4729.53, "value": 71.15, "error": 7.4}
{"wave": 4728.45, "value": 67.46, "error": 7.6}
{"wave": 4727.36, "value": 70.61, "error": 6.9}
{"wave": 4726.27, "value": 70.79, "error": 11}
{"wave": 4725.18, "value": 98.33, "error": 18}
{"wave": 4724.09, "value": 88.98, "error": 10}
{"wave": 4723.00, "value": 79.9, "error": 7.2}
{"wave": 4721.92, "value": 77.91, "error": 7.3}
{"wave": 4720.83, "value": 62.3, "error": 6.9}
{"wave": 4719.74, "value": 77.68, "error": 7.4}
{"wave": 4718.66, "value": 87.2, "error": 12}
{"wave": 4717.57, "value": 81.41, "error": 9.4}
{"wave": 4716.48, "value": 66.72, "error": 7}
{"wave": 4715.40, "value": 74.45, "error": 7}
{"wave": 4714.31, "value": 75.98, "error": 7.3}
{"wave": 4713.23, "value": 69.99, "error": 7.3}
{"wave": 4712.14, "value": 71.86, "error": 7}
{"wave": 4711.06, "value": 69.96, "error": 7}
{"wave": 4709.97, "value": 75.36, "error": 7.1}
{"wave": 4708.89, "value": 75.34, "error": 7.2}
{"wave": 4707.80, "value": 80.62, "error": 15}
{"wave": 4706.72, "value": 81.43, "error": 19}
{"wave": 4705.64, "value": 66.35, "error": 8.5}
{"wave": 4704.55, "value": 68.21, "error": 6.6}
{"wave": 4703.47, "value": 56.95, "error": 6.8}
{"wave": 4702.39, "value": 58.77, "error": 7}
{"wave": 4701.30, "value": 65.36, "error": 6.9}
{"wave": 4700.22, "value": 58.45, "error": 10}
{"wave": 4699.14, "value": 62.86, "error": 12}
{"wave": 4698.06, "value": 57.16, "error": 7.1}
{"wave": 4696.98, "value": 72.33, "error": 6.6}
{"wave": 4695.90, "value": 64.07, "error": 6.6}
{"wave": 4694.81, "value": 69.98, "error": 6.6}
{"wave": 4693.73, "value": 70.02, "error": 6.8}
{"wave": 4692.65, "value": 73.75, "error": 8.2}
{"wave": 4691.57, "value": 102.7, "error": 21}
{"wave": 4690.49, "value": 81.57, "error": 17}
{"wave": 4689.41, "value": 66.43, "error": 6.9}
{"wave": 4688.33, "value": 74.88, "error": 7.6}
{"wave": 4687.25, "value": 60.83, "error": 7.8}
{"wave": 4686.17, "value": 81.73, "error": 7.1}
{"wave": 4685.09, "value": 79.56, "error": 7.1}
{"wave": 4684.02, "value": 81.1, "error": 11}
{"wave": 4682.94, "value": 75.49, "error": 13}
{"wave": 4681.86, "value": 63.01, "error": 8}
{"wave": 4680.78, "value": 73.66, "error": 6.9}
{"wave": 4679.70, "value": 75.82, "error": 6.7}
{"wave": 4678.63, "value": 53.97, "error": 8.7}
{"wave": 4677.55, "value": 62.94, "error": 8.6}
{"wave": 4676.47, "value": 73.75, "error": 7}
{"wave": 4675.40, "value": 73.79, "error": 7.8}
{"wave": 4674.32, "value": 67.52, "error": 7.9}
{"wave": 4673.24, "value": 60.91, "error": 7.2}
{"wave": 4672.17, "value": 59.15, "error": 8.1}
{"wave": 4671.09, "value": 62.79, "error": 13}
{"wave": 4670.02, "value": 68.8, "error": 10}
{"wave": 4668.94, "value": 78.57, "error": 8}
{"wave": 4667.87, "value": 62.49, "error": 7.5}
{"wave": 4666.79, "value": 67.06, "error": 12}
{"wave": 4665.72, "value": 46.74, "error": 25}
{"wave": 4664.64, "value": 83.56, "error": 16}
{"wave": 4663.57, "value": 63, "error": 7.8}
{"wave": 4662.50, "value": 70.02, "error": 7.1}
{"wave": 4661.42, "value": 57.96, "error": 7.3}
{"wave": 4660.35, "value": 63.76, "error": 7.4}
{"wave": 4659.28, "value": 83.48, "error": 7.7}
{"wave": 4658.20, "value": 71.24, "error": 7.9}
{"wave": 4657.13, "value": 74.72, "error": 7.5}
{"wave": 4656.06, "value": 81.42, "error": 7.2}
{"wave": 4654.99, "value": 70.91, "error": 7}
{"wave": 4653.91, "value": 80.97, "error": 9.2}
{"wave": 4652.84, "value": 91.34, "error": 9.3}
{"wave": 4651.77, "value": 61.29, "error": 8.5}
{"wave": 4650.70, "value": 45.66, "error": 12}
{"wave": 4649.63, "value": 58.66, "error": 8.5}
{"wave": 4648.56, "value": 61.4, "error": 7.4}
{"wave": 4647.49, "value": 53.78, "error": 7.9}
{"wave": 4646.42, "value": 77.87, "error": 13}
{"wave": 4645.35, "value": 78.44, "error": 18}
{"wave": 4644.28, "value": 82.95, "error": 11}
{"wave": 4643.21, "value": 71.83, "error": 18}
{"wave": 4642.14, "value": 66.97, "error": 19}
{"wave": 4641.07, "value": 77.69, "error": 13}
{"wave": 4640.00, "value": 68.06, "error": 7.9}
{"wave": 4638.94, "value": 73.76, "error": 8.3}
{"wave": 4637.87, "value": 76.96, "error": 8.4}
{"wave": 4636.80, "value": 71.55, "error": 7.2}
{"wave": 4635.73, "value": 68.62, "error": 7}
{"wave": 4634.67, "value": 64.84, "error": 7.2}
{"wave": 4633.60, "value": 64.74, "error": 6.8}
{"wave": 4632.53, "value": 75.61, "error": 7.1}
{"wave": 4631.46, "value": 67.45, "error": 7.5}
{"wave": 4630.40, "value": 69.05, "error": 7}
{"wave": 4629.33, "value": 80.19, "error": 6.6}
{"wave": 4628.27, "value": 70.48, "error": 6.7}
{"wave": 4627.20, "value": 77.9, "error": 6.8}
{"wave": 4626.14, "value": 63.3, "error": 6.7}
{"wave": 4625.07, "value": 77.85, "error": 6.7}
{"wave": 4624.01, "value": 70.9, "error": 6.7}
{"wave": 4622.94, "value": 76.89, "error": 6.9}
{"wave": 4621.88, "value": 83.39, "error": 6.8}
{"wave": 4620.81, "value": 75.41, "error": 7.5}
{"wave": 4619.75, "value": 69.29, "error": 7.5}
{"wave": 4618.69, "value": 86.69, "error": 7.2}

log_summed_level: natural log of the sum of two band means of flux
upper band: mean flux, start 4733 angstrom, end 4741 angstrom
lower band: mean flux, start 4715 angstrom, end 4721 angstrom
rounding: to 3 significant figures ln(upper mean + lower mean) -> 4.98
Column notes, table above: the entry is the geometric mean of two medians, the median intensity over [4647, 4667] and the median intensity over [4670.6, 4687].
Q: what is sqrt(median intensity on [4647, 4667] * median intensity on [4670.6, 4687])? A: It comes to 70.3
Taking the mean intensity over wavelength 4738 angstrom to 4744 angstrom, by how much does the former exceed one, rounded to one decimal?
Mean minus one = 71.1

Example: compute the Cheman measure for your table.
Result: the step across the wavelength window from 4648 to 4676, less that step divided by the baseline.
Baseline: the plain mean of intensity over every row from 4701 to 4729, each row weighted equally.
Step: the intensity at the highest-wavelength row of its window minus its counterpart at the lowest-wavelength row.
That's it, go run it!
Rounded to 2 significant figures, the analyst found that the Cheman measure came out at 12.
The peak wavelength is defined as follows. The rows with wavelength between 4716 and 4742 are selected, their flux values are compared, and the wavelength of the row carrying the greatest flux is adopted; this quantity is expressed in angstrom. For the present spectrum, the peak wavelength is 4725.18 angstrom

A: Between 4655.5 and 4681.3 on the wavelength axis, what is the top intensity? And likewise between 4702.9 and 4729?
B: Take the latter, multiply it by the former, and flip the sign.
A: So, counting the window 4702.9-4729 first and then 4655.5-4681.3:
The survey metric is -8216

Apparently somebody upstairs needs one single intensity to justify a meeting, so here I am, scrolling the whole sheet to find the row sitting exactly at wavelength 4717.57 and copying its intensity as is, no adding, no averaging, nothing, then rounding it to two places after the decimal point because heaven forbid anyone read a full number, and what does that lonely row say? 81.41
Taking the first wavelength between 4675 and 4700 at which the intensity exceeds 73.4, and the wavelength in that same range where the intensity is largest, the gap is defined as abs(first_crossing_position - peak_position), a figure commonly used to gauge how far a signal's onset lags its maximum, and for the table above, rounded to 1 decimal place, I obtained 16.2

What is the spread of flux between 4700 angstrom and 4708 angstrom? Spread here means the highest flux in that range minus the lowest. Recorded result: 24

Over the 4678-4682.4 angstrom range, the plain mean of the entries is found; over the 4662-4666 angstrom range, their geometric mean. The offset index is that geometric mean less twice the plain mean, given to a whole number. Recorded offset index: -69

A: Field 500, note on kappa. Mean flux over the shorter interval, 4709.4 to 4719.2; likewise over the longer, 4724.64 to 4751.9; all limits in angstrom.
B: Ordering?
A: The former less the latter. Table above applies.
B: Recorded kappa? 1.7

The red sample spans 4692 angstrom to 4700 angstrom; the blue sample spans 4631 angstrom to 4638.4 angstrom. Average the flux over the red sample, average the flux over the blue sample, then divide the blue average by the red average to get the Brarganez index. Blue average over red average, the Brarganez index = 1.04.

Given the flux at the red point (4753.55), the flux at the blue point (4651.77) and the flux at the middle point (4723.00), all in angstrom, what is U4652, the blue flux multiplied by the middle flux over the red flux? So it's 72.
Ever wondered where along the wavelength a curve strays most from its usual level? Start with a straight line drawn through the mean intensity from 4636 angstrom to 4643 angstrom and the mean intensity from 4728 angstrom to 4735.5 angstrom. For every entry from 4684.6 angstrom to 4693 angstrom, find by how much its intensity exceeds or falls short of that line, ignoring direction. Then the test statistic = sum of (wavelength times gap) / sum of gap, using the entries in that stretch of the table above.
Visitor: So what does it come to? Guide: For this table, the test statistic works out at 4689.3 angstrom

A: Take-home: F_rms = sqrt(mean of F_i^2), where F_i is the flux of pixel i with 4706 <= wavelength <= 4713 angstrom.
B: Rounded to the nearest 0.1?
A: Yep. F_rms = 75.9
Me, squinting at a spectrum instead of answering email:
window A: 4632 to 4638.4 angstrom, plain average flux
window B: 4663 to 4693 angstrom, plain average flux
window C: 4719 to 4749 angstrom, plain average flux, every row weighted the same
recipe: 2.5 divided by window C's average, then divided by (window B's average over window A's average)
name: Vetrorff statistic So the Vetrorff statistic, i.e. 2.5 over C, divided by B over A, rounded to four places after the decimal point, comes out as 0.0339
